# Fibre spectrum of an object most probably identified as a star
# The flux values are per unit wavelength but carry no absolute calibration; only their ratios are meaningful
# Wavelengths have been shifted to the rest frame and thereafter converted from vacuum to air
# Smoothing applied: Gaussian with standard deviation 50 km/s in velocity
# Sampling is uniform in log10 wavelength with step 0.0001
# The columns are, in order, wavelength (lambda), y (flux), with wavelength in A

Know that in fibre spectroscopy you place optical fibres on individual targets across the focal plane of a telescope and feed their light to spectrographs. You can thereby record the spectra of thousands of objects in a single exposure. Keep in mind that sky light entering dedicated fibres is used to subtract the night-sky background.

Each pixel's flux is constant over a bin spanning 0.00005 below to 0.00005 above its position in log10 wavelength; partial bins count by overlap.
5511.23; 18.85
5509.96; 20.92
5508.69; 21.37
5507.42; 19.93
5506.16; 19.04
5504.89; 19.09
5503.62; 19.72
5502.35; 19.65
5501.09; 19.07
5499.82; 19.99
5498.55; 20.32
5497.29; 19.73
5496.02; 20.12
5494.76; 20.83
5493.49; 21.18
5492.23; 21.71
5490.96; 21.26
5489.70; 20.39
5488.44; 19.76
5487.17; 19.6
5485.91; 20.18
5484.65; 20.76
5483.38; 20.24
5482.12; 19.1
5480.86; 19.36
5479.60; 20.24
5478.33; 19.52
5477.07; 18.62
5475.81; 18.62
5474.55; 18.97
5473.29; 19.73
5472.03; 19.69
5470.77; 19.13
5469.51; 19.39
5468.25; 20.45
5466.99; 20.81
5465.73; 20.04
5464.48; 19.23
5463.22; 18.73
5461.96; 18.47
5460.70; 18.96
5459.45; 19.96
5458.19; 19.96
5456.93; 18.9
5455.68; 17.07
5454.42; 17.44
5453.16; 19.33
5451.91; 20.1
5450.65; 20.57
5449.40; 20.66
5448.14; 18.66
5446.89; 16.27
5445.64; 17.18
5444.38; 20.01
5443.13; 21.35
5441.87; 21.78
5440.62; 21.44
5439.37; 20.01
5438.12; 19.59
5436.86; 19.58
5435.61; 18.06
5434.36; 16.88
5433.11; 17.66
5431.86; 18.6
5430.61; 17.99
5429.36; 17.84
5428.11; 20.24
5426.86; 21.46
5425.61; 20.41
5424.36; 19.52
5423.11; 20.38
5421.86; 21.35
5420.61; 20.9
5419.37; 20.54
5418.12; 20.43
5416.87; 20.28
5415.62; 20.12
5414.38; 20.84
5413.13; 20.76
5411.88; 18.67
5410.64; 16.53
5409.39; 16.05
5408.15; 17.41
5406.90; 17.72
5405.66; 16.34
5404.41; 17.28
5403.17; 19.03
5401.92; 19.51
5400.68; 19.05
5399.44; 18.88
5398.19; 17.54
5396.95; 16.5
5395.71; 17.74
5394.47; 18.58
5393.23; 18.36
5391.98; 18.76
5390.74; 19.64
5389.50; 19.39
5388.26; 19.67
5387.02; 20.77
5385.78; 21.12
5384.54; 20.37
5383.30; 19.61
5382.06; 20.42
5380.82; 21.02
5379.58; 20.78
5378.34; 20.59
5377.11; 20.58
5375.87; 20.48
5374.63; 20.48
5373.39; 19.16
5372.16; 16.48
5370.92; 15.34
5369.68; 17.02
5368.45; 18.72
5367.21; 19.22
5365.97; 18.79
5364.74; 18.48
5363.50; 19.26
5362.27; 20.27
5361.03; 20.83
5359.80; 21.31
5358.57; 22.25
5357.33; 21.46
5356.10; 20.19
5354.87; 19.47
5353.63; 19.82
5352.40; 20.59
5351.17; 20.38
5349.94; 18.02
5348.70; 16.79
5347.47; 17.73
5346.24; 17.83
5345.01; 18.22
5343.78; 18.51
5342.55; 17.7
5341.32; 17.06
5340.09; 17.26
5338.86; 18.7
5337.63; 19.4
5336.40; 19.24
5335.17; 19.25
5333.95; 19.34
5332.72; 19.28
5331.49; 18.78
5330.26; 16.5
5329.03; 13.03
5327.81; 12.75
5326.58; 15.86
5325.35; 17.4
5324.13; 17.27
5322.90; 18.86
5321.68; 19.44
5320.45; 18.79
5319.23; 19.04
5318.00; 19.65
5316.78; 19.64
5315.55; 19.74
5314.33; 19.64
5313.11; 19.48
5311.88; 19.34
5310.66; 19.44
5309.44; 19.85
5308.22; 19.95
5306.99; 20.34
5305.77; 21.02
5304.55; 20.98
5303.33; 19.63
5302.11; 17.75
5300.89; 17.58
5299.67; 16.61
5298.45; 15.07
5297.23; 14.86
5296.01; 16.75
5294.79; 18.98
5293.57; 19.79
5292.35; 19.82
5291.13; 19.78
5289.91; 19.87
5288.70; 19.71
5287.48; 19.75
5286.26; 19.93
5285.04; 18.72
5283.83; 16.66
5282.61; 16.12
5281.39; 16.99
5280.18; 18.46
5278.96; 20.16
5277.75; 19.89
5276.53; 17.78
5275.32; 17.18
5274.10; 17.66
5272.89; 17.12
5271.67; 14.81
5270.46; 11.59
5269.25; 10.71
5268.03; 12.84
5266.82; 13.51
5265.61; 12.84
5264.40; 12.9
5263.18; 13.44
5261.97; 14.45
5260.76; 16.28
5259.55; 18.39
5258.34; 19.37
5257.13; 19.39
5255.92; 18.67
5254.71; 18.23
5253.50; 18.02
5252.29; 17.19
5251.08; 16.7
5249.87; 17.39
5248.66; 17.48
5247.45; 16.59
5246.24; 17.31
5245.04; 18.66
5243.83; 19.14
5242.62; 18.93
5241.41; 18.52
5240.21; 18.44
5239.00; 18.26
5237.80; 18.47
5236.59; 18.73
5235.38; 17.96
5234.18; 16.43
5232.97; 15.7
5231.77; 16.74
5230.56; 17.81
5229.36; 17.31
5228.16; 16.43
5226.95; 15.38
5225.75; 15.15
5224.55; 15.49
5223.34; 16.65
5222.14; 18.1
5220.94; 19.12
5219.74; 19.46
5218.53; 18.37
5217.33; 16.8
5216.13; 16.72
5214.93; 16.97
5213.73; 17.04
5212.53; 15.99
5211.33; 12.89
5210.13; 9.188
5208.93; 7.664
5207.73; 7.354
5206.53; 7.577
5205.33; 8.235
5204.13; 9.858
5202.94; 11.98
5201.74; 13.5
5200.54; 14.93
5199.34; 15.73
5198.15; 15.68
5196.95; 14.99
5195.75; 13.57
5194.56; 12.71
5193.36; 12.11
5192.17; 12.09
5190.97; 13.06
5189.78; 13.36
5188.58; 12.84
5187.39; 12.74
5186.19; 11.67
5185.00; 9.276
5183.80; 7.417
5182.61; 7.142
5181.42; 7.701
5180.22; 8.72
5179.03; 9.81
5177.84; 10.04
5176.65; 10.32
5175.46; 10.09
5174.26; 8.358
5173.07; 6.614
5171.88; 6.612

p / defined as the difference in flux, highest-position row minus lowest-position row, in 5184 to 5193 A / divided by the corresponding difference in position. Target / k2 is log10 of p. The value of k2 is -0.4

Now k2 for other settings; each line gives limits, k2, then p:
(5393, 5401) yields -1.0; 0.09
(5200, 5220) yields -0.6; 0.24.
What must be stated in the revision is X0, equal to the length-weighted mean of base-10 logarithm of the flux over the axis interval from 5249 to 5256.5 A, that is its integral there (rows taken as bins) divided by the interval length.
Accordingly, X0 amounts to 1.25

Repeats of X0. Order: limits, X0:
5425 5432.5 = 1.29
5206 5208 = 0.87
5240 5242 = 1.27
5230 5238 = 1.24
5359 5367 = 1.30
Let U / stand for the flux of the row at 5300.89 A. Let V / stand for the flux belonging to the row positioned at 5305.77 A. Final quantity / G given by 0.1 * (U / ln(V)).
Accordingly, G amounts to 0.58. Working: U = 17.58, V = 21.02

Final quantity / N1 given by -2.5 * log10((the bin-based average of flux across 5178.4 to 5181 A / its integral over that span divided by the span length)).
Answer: -2.41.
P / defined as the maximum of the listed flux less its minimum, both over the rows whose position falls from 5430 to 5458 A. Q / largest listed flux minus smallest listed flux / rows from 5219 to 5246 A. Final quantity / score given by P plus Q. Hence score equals 10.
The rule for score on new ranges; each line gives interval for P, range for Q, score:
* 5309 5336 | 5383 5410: 12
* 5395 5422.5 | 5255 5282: 15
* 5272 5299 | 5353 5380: 12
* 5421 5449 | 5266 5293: 15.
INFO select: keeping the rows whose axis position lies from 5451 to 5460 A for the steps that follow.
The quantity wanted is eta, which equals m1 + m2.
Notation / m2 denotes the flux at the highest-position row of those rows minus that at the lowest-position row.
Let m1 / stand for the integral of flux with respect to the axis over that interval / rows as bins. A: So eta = 171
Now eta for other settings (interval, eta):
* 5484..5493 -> 186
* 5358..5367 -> 178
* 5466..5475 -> 176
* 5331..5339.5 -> 163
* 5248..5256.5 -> 151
